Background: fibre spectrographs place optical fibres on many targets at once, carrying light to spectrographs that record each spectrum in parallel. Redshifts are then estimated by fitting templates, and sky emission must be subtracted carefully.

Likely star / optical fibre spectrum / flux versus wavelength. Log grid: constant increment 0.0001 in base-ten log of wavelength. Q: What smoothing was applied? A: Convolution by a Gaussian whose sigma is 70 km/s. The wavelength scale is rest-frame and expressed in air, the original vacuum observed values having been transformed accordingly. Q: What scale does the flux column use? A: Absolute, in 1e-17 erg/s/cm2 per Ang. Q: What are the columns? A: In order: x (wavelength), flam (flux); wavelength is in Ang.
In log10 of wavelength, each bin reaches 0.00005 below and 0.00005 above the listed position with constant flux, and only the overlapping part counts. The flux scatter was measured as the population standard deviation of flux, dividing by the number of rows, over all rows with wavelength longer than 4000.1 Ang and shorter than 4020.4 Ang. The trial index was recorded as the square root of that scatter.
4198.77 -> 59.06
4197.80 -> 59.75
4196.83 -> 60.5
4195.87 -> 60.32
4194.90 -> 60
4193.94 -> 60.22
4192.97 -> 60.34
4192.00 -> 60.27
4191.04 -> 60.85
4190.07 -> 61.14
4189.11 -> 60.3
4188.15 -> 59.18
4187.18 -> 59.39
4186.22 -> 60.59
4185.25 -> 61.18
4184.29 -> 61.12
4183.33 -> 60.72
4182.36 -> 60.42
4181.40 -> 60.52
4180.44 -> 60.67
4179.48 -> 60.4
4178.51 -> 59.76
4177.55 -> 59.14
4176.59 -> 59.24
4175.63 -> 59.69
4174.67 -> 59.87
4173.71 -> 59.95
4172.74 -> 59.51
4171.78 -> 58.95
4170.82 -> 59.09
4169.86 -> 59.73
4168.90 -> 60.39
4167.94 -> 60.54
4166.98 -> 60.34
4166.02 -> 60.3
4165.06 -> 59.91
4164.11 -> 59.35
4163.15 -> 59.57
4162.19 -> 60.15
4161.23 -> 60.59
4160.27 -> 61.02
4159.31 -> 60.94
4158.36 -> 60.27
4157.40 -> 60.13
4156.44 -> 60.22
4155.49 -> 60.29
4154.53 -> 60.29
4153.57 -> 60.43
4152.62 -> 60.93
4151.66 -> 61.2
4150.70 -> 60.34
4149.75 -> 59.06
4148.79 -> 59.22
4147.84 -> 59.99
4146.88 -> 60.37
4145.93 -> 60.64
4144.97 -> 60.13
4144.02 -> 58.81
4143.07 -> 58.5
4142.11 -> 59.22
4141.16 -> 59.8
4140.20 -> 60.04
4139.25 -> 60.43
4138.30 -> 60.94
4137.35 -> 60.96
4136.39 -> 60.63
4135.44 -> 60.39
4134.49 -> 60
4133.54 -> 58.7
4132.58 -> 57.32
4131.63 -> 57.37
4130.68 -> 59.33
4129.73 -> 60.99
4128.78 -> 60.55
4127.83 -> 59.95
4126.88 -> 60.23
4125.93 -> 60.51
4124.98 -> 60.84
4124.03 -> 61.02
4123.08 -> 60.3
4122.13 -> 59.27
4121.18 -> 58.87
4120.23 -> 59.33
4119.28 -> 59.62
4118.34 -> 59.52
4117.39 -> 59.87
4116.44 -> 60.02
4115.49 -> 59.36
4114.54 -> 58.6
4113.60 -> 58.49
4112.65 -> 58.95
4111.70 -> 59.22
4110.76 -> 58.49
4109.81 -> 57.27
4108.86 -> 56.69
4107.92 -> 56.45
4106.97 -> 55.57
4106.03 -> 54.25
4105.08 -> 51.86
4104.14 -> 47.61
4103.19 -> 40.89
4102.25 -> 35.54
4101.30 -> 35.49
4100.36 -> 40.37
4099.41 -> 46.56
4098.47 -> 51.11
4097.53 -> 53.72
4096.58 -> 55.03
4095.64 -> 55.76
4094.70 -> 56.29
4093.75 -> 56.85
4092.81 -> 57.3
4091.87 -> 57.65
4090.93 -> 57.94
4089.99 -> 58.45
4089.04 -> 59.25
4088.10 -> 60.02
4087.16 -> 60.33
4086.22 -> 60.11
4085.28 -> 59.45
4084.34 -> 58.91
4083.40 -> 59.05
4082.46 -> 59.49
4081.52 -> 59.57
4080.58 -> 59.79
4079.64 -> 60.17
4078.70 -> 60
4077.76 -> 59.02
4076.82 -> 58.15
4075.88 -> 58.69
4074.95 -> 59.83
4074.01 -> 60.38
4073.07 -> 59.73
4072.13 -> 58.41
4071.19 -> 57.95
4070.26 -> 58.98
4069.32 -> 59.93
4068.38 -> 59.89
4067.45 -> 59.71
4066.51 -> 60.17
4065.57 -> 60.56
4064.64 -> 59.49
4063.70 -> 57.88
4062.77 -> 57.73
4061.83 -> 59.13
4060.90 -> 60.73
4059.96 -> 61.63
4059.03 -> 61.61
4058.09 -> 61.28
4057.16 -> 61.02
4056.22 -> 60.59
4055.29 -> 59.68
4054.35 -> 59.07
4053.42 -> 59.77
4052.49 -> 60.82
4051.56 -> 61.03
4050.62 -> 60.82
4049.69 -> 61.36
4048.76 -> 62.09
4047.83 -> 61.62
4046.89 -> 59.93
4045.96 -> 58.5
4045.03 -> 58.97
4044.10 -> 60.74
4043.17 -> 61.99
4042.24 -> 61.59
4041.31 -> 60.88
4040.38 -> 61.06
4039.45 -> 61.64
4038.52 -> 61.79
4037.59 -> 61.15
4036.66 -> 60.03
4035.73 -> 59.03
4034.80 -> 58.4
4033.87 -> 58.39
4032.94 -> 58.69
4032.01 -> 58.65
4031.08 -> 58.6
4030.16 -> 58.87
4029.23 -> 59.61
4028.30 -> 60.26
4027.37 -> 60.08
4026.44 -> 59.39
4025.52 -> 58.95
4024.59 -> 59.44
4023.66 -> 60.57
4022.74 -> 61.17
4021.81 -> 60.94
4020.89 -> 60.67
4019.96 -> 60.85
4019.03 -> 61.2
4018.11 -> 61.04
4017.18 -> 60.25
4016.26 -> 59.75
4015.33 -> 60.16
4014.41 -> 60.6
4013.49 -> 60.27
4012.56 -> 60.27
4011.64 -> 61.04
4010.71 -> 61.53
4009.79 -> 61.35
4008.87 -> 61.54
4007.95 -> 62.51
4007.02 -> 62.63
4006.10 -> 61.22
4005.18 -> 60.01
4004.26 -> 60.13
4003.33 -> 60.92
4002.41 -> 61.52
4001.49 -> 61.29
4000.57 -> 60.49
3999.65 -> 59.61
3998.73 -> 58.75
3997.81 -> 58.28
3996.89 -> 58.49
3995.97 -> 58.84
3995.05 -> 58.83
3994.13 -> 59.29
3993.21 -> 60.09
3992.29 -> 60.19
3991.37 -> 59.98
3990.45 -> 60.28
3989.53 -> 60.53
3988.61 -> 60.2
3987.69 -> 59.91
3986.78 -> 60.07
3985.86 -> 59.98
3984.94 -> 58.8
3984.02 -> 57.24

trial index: 0.86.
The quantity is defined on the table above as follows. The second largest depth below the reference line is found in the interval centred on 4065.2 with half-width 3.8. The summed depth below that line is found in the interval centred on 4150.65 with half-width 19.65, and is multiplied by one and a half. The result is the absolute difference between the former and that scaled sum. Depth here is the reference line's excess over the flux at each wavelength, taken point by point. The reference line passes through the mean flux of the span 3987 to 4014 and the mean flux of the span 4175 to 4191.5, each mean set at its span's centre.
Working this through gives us 15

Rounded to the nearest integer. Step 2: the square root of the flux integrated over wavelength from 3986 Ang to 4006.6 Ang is 35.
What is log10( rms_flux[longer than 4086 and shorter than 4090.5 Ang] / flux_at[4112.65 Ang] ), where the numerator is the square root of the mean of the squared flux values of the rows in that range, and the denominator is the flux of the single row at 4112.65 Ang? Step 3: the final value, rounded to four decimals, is 0.0050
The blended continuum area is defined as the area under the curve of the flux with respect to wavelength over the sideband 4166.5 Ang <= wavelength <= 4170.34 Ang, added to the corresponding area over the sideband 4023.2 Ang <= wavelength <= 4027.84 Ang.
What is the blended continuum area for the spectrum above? 508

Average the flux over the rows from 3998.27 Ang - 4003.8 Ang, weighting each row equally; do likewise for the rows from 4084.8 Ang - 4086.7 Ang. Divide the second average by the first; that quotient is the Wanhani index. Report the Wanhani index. 0.99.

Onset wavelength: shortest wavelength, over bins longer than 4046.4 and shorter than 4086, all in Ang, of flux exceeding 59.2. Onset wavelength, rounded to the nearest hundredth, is 4046.89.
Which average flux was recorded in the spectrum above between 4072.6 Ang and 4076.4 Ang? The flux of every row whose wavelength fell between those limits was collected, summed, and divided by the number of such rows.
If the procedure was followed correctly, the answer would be 59.7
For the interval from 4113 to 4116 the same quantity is 58.8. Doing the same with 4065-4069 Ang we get 60.1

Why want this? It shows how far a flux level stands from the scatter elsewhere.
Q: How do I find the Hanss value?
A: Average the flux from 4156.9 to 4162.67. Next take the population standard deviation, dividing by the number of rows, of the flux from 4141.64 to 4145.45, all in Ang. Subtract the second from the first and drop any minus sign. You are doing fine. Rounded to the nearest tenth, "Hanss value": 59.9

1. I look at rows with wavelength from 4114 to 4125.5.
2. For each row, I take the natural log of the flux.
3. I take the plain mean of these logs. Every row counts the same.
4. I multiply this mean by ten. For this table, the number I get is 40.9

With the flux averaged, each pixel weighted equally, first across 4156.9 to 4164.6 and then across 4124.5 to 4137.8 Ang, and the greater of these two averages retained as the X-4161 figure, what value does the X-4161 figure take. 60.3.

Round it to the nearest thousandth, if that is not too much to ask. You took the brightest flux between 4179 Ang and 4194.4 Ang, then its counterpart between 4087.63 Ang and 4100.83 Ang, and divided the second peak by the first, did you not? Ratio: 0.981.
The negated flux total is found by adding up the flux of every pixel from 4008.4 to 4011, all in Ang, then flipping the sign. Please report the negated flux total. -184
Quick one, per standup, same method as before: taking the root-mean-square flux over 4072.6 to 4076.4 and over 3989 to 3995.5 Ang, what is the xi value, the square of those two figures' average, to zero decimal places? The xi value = 3573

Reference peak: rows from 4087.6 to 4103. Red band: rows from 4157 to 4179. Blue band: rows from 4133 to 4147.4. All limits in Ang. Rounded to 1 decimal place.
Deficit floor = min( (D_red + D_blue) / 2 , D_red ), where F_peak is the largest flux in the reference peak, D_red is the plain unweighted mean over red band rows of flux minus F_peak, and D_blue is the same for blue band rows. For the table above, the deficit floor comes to -0.1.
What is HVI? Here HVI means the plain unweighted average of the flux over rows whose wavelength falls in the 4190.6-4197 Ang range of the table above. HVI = 60.4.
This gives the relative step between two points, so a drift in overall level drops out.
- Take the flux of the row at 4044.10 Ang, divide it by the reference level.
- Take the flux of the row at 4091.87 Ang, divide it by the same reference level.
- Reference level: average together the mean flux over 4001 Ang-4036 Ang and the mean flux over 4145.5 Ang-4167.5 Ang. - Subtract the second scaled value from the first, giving 0.051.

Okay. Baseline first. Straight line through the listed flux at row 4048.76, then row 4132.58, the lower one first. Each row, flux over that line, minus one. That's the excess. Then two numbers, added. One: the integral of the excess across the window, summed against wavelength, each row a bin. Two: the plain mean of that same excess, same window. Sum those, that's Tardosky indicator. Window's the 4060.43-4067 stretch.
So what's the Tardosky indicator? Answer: -0.23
